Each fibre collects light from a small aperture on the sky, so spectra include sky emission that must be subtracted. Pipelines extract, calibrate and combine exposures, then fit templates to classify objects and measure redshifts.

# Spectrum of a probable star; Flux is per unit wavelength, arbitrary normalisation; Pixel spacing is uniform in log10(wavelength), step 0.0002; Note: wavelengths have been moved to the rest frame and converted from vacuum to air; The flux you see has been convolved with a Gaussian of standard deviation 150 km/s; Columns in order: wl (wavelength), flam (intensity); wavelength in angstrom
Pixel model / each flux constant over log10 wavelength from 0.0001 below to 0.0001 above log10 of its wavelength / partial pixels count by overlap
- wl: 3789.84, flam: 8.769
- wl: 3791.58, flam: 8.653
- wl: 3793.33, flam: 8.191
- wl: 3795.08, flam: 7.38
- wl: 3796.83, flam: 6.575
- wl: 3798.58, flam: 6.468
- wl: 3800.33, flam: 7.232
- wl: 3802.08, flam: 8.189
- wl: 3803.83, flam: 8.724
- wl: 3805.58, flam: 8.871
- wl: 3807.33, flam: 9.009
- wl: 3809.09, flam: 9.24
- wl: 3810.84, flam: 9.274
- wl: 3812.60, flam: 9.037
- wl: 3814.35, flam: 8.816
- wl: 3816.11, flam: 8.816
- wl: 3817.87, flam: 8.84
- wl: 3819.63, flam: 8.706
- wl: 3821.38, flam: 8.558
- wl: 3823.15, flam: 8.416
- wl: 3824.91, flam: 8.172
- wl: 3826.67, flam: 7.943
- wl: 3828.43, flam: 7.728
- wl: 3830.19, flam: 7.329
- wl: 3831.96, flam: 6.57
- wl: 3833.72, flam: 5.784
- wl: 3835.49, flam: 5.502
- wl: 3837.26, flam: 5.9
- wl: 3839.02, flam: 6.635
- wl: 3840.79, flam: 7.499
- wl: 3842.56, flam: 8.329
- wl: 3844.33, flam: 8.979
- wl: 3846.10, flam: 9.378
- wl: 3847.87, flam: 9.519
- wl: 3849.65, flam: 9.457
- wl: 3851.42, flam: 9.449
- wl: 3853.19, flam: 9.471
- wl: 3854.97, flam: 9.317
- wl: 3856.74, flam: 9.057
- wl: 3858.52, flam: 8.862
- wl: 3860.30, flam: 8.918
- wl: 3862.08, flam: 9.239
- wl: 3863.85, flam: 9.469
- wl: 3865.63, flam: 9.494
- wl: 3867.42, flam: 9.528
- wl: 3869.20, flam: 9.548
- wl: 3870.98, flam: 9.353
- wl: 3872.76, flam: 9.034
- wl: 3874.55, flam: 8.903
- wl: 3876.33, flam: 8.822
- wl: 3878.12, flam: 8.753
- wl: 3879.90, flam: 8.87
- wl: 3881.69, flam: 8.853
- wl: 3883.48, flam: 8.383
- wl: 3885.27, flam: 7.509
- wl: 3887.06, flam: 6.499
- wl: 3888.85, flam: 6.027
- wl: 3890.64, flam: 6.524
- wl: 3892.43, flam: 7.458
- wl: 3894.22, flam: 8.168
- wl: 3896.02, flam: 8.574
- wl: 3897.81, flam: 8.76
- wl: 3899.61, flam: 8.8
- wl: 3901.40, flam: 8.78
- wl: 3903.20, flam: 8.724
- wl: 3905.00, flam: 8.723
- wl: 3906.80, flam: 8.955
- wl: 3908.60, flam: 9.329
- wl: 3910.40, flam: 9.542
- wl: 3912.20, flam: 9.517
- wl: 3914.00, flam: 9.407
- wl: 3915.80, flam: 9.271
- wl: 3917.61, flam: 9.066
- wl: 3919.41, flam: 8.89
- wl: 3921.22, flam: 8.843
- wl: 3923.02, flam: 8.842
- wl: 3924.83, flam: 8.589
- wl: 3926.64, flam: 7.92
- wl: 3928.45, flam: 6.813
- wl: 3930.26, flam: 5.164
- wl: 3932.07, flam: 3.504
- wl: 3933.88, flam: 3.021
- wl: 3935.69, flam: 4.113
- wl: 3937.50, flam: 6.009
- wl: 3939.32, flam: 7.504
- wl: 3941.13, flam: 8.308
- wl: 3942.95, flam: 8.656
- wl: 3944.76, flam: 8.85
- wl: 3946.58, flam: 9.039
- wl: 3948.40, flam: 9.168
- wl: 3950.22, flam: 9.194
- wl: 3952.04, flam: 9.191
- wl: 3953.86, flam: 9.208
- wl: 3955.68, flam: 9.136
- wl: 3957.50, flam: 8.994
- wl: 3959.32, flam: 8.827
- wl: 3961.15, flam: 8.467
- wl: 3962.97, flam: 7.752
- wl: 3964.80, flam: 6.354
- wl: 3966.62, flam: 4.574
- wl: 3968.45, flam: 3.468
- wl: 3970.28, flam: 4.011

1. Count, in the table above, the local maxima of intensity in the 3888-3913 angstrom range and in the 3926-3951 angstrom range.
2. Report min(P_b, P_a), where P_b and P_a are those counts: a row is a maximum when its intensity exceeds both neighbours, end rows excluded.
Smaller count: 0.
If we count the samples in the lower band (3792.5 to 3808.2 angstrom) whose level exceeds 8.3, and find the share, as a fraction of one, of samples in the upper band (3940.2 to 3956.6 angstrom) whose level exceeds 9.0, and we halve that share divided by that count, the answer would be 0.111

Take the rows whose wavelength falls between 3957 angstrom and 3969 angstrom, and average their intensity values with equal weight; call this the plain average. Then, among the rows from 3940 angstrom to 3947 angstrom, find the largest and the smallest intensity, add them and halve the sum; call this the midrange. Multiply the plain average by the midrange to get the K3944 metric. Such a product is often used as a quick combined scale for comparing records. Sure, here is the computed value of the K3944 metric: 60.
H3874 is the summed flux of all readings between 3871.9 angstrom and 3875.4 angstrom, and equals 17.9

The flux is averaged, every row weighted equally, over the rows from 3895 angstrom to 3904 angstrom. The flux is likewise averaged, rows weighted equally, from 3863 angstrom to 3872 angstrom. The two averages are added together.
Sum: 18.2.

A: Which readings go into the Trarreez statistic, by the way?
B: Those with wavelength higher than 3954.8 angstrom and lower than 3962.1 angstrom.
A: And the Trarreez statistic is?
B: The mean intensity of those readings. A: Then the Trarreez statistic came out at 8.9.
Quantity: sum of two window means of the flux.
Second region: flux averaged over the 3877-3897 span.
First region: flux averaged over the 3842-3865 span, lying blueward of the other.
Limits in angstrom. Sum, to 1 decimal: 17.0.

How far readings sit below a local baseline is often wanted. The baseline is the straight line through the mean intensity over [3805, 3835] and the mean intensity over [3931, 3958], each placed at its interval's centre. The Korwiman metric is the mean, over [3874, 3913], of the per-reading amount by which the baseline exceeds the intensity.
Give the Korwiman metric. -0.5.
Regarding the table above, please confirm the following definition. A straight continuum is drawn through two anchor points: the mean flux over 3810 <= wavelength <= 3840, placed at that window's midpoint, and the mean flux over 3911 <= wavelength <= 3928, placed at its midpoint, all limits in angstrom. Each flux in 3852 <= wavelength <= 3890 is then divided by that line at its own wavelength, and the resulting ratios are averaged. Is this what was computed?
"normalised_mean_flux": 1.05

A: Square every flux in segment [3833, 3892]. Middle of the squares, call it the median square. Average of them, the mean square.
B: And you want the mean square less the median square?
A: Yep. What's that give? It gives -7.2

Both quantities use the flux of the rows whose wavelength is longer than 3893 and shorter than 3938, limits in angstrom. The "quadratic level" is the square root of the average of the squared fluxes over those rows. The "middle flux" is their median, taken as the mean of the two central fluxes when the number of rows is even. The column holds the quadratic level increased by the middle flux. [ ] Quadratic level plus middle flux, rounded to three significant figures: 16.9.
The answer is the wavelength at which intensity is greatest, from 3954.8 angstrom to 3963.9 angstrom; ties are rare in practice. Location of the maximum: 3955.68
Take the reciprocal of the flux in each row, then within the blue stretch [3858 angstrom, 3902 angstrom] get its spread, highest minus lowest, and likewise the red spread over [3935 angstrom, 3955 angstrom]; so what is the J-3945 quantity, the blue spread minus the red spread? -0.07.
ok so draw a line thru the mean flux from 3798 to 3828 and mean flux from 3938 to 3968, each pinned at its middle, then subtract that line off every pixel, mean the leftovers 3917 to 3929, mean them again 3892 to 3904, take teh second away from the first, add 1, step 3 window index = 1.0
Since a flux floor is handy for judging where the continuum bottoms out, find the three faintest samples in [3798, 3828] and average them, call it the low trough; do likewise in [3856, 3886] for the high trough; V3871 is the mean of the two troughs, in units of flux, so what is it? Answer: 7.7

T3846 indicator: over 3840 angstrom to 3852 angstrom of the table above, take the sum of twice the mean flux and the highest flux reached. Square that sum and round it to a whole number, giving 751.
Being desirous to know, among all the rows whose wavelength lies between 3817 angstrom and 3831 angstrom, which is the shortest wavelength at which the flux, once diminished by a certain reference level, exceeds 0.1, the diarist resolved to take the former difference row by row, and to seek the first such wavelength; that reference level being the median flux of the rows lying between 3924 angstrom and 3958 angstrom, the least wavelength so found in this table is 3817.87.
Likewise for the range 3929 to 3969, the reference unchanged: 3944.76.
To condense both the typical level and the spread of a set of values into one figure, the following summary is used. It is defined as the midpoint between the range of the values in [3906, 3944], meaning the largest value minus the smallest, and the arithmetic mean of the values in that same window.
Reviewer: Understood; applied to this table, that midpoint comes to 7.1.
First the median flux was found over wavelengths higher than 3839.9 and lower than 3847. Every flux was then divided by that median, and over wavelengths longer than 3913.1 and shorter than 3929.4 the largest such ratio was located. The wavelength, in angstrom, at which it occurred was 3914.00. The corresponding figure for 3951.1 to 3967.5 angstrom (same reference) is 3953.86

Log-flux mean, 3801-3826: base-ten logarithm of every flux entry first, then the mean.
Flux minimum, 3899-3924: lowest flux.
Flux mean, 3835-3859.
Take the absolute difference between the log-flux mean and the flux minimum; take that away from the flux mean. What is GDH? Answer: 0.6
